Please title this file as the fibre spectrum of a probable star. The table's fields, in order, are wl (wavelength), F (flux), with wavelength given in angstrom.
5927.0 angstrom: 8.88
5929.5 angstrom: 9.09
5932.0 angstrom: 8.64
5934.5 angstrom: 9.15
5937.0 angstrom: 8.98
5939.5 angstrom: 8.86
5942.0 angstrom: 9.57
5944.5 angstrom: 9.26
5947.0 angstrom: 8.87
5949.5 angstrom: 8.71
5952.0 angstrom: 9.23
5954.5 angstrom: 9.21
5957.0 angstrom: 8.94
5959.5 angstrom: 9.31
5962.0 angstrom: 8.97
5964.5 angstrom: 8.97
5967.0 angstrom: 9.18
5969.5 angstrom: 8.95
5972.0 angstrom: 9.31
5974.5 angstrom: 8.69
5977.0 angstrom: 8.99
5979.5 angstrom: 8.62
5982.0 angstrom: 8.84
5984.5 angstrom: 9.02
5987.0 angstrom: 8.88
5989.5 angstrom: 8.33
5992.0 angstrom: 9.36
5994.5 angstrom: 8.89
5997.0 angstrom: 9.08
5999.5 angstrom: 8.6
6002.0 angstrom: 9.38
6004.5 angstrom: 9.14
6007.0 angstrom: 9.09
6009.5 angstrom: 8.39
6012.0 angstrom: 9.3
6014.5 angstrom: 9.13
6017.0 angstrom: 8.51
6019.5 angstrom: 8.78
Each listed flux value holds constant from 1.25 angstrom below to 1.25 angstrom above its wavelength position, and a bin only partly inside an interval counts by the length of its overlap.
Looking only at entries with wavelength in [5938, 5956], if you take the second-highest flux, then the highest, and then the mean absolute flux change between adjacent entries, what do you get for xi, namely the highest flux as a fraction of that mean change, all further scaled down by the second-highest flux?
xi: 2.9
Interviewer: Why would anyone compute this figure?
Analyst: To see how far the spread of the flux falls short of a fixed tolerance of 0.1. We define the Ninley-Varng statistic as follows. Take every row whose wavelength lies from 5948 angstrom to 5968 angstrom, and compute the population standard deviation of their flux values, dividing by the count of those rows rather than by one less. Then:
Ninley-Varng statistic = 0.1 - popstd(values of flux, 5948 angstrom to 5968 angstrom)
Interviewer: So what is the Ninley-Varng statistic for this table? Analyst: -0.09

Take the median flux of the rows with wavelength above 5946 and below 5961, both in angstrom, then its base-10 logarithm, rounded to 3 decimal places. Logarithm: 0.958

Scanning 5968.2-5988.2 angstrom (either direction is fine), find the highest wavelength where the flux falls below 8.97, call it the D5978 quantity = 5987.0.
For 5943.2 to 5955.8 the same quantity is 5949.5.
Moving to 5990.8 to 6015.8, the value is 6009.5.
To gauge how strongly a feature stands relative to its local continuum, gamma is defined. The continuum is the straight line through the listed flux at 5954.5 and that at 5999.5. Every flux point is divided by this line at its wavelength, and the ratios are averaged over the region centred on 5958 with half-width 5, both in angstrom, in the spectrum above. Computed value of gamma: 0.99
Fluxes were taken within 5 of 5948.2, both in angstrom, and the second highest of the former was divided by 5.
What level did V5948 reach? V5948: 1.846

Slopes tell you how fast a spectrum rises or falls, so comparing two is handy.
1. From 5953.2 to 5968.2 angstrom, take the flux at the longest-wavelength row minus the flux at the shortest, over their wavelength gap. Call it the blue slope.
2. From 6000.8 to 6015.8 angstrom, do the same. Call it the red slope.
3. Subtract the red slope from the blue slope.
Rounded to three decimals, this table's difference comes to 0.018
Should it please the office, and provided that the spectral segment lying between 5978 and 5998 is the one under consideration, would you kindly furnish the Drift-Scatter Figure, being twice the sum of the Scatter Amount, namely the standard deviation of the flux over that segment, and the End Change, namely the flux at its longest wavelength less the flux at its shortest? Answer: 1.5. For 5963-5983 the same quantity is 0.2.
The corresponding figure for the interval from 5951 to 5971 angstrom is -0.3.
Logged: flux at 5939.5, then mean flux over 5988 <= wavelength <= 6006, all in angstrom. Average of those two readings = 8.91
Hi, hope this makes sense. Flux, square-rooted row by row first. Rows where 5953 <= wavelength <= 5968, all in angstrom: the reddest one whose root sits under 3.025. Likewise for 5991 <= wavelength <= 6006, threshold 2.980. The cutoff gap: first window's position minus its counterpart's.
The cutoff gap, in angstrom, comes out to -35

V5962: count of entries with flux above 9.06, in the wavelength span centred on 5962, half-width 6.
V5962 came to 2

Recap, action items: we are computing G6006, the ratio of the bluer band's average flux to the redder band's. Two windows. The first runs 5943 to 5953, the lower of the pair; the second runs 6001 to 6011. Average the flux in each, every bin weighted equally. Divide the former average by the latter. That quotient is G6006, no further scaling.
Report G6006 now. 1.00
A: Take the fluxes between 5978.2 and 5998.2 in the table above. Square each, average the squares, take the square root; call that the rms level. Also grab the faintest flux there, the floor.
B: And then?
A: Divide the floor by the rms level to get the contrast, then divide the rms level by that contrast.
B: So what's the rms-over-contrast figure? 9.5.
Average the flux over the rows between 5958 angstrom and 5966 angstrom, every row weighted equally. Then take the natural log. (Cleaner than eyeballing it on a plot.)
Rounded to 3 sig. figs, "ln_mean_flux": 2.21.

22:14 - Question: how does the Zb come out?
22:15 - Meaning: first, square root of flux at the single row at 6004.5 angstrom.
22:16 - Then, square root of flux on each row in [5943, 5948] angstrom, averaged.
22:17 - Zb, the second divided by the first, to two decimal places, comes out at 1.00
